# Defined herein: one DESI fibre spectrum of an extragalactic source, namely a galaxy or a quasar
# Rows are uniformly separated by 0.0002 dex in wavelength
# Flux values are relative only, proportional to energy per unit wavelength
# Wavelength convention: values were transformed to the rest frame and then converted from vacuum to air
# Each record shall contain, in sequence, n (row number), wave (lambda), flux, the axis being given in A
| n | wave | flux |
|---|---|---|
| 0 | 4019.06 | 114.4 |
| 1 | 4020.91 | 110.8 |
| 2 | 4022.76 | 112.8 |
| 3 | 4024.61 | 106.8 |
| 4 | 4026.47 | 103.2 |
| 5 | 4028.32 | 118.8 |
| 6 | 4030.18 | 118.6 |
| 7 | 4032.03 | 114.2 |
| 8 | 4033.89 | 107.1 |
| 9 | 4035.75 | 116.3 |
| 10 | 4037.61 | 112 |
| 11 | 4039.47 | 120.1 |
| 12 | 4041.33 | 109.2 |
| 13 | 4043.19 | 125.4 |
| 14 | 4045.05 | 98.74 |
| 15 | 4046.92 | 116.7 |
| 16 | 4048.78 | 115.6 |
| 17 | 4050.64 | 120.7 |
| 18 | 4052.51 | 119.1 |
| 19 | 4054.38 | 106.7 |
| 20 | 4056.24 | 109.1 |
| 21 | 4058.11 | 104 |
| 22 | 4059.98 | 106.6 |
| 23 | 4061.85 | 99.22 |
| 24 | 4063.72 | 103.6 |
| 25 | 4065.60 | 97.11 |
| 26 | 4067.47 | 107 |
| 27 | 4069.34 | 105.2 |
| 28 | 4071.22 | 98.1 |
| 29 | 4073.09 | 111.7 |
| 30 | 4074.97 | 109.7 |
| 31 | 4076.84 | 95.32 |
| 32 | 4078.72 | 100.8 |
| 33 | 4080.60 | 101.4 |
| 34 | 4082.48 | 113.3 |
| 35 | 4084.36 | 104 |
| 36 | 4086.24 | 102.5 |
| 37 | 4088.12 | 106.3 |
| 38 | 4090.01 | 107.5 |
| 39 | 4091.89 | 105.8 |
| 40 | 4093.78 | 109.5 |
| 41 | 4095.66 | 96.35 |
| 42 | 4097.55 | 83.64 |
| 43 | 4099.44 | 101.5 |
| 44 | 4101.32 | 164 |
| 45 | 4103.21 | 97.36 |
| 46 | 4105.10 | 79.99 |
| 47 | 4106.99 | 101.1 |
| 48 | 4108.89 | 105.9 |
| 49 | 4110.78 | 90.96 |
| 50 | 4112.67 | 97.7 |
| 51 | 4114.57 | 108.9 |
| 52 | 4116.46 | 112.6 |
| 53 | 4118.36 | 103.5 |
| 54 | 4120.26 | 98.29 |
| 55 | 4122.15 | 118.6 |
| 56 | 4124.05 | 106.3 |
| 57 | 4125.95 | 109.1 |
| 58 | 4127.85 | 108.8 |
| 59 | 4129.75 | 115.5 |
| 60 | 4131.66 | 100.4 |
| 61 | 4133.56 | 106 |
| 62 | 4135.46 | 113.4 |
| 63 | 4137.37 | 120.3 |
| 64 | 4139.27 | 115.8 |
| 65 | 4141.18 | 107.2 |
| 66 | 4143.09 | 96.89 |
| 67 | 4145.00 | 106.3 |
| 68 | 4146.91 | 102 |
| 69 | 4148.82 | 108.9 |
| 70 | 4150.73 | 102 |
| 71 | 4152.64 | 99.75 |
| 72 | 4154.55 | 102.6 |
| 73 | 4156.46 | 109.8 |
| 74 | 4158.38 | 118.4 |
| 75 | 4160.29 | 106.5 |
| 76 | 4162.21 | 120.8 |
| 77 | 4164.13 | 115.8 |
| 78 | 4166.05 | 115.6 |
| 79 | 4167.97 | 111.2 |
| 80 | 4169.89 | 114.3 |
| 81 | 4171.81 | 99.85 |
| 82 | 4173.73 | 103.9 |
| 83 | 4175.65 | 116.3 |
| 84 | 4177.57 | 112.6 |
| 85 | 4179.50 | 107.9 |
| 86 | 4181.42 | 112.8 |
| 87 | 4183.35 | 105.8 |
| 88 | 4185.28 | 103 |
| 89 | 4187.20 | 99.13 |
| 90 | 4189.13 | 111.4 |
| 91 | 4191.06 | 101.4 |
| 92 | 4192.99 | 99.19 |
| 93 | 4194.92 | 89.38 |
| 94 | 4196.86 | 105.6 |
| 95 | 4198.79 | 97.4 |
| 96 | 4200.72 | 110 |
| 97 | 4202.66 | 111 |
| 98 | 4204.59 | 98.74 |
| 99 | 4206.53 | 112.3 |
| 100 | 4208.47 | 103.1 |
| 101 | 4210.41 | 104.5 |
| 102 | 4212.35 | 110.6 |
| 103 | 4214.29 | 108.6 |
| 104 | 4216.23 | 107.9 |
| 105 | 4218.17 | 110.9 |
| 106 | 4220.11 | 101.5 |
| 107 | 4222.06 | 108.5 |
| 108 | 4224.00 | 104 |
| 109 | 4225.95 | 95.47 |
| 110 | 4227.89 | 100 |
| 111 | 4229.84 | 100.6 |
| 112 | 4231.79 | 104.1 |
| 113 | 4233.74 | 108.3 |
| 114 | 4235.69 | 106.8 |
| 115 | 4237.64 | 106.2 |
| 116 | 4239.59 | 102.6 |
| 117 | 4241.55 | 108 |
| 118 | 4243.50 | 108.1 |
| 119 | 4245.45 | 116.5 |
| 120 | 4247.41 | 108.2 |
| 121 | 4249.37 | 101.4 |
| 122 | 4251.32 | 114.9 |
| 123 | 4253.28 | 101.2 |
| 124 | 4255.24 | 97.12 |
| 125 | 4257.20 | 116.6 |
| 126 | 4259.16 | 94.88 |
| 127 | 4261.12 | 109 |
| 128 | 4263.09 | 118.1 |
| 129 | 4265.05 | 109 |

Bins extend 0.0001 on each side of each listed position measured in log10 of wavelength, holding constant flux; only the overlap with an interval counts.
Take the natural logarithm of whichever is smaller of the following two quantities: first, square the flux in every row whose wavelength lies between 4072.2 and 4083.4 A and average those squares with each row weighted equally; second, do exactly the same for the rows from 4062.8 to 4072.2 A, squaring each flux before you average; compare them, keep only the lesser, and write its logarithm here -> 9.26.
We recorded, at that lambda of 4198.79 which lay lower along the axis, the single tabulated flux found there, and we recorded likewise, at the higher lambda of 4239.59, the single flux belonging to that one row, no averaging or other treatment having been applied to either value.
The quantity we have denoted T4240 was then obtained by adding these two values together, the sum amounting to 200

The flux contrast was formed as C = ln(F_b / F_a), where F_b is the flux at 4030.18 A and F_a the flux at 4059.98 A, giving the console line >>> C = 0.11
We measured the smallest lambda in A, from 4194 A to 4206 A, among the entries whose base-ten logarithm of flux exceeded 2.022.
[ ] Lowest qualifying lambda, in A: 4196.86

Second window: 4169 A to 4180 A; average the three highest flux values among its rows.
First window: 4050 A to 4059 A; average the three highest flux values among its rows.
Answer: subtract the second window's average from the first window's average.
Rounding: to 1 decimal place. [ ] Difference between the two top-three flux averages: 1.9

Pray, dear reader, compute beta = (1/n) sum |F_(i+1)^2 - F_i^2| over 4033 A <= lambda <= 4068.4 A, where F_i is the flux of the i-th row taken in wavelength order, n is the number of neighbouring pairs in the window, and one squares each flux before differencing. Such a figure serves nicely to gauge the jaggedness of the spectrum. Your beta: 1866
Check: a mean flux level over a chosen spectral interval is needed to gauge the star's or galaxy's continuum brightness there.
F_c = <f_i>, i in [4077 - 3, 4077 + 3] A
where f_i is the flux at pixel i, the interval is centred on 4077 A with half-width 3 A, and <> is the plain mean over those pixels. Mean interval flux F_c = 102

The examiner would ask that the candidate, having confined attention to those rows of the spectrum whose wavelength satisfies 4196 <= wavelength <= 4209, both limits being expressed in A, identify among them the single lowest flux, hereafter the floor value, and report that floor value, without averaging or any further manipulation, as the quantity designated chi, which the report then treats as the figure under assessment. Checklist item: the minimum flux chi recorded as 97.4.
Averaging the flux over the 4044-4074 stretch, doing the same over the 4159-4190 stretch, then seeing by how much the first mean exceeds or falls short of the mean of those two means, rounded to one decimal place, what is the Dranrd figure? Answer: -1.2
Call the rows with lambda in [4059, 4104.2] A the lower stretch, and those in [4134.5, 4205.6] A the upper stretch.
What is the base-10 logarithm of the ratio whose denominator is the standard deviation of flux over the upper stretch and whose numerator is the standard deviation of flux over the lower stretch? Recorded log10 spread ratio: 0.3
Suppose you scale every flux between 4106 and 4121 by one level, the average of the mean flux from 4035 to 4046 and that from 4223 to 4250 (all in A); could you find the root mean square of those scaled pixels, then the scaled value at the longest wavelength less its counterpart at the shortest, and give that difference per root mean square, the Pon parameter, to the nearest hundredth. -0.03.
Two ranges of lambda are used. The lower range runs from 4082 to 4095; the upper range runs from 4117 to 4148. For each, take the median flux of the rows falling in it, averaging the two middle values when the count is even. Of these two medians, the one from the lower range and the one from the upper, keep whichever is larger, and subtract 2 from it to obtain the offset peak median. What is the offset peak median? 105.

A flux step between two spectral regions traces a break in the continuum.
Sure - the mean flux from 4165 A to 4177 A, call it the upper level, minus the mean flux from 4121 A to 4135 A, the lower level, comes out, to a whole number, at 1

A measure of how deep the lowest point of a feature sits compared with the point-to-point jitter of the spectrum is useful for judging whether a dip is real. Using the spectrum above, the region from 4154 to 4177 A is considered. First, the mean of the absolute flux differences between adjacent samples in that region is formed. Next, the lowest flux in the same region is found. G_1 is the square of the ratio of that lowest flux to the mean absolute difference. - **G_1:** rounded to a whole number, 165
